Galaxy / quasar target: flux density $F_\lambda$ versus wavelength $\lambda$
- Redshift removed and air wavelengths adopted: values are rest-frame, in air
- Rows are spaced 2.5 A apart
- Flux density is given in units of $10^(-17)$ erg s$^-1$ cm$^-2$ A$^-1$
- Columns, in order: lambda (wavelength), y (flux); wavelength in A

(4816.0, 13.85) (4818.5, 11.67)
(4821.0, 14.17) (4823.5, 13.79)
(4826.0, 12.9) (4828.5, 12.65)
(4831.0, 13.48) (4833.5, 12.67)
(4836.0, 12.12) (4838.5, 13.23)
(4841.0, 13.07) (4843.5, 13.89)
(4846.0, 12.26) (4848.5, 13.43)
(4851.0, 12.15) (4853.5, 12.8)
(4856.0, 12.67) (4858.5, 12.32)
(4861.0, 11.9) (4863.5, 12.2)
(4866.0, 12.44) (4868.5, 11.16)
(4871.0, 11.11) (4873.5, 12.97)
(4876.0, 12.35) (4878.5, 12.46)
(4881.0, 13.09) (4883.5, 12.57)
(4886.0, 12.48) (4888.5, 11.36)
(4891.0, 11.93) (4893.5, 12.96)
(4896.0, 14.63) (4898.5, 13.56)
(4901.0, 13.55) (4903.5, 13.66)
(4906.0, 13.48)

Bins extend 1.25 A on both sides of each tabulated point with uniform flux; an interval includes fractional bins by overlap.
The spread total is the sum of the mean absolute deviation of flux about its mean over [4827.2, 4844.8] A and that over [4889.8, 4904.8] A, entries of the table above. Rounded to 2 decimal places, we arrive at 1.08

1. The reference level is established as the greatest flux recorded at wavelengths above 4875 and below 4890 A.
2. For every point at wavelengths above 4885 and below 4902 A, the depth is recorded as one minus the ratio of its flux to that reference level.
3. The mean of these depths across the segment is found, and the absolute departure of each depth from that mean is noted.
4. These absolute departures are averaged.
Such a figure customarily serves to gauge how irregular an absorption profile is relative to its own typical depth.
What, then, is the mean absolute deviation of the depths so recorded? 0.066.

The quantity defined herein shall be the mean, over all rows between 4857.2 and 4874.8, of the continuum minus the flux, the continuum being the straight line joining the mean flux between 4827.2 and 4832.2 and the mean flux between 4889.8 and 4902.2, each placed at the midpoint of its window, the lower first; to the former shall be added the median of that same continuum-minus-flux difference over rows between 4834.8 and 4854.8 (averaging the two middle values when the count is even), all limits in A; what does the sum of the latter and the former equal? 1.39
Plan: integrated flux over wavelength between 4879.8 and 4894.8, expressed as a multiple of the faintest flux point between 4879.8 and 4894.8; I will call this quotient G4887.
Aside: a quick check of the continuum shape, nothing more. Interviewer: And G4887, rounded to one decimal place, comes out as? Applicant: 16.4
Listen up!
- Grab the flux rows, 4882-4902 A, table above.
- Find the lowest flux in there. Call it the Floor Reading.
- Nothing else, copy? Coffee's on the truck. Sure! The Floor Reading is 11.36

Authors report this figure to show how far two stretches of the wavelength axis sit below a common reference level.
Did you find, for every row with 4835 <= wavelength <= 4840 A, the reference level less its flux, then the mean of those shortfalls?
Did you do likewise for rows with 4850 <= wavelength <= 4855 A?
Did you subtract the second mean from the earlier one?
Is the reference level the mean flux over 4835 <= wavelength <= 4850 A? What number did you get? -0.2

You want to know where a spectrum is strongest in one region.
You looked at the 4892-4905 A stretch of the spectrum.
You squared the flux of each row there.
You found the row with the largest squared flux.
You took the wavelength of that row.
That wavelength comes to 4896.0 A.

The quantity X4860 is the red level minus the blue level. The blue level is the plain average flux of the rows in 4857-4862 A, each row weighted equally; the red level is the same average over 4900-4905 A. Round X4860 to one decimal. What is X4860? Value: 1.5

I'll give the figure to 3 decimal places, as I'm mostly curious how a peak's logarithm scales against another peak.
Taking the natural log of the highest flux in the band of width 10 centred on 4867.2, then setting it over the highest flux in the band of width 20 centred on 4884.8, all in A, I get 0.193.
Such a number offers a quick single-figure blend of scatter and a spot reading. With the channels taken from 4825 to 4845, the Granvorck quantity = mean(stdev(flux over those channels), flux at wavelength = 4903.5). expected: 7.1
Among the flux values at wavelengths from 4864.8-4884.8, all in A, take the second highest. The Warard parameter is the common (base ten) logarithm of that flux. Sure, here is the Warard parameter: 1.11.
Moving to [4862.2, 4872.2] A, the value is 1.09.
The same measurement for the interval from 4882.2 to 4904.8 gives 1.14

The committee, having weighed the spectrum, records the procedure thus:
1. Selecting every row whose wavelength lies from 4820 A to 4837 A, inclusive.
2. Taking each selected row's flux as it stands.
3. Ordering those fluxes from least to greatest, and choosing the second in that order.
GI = 12.65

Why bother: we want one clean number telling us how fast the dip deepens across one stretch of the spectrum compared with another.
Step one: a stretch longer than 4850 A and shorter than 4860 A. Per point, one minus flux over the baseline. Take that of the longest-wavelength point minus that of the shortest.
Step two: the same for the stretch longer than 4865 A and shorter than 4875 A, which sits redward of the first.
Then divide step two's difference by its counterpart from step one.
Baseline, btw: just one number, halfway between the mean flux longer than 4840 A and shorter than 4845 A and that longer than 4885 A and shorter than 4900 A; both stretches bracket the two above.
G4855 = 3.1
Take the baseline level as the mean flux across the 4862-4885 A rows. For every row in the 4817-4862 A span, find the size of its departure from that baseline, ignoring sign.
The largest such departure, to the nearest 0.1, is 1.9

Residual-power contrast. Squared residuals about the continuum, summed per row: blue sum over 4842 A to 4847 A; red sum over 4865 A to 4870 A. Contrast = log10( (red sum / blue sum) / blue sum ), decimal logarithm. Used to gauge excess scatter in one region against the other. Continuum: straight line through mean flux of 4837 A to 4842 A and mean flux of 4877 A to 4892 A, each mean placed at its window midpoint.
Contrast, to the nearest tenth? 0.1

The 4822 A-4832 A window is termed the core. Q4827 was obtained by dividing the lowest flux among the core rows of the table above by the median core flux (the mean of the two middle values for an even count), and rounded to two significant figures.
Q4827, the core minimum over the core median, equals 0.96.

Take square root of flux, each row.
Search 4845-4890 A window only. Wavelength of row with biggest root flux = 4848.5 A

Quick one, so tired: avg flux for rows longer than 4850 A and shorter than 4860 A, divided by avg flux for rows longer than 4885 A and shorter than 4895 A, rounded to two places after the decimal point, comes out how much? 1.02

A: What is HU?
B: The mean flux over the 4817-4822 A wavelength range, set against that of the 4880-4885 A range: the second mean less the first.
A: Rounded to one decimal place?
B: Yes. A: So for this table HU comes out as -0.1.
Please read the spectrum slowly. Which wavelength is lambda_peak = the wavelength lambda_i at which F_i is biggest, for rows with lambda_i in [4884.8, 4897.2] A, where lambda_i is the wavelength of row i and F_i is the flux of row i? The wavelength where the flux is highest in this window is 4896.0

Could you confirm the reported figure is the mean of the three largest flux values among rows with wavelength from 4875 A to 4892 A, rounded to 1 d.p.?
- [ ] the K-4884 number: 12.7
